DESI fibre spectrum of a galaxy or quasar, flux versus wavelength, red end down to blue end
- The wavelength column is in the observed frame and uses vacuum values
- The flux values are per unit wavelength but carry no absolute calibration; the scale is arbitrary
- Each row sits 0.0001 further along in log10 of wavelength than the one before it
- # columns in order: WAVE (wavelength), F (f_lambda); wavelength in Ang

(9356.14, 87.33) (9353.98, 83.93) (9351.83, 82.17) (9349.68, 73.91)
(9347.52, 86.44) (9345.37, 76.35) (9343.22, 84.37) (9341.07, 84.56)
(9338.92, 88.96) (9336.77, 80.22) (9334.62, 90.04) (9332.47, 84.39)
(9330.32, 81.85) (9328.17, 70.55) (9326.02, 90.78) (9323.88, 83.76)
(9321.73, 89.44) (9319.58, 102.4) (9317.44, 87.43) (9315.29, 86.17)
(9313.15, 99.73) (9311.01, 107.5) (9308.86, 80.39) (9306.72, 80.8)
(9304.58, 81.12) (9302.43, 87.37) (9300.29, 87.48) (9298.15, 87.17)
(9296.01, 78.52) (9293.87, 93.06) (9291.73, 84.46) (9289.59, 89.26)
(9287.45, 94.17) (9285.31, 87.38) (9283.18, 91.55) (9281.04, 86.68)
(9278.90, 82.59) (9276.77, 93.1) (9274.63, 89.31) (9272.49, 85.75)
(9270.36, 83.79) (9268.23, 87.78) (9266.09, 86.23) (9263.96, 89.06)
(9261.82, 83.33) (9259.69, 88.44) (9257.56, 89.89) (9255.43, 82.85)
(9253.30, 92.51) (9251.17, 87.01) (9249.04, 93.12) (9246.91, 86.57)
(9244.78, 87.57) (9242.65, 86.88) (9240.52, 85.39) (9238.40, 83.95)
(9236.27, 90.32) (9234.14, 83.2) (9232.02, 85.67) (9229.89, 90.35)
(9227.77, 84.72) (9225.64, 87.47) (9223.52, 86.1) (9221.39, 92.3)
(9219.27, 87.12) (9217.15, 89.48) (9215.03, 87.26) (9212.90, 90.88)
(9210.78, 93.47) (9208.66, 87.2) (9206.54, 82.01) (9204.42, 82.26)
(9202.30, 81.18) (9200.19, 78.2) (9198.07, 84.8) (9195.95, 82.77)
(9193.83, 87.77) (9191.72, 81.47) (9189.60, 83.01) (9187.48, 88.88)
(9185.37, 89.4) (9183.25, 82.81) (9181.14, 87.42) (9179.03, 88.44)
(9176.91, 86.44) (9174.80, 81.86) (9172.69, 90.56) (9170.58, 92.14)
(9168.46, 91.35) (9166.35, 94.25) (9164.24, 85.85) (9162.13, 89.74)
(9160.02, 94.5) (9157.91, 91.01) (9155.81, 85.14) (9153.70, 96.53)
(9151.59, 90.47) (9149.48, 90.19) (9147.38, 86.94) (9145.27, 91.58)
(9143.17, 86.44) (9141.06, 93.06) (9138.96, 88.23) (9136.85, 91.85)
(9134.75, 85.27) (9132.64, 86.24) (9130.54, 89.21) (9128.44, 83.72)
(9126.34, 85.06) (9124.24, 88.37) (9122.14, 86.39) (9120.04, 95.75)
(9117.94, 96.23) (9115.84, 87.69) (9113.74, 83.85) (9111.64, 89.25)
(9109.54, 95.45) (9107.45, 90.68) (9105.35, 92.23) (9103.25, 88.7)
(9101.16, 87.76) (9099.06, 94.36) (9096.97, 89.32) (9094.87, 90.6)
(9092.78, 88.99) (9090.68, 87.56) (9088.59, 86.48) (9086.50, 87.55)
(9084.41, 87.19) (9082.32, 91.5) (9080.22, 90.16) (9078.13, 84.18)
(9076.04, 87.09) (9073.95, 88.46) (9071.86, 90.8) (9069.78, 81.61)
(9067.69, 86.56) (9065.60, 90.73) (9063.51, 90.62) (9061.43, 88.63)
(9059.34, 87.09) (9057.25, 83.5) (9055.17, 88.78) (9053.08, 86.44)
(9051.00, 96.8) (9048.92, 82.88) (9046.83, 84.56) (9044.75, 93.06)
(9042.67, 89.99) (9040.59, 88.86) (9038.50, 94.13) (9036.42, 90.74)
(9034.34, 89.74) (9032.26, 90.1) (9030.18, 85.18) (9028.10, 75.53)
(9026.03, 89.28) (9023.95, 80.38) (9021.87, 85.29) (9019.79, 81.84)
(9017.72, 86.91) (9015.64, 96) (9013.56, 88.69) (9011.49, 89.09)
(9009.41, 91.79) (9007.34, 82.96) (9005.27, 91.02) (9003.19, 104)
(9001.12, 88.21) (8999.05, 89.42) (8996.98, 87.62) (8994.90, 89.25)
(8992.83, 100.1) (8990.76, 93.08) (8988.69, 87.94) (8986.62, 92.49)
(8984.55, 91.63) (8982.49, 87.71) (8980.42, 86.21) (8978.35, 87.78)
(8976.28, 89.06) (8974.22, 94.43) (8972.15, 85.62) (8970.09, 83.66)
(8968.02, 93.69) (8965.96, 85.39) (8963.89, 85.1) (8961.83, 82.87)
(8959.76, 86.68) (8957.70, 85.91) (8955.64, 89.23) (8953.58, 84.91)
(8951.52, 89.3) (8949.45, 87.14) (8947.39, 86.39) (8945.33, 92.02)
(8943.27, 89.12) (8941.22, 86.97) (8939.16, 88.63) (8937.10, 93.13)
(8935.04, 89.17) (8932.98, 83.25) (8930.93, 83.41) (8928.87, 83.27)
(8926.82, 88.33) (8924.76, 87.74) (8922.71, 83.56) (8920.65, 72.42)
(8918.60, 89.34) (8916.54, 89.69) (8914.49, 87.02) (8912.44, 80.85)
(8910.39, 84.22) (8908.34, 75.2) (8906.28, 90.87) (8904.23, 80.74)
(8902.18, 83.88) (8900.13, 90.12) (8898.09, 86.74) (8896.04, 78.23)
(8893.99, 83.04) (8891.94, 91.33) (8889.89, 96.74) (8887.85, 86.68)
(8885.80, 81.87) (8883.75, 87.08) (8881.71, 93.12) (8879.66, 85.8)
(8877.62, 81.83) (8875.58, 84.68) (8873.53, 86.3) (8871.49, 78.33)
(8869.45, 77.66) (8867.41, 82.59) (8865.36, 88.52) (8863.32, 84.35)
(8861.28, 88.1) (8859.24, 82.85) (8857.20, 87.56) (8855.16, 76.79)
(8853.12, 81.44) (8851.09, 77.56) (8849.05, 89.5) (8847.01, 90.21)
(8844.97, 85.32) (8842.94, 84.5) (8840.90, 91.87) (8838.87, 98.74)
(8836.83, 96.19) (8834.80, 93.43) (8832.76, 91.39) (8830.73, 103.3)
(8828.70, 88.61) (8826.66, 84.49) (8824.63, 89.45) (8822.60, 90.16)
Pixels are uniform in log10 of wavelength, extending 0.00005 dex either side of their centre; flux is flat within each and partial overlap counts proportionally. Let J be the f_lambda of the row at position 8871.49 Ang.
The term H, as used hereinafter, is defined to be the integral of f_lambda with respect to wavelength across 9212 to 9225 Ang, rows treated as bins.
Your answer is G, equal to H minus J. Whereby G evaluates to 1076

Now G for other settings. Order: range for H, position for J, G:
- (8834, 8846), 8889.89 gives 1003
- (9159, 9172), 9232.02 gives 1100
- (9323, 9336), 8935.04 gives 996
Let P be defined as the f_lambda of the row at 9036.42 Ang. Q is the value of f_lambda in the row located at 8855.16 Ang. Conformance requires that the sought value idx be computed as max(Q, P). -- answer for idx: 90.7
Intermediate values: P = 90.74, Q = 76.79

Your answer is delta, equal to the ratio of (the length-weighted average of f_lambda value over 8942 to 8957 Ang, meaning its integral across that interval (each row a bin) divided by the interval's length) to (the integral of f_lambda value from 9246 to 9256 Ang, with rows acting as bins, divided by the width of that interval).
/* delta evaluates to 0.99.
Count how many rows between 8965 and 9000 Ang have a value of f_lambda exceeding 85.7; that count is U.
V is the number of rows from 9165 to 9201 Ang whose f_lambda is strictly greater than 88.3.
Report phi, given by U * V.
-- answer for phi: 98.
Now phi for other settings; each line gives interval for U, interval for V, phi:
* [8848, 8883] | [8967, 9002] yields 63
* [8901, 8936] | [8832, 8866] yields 56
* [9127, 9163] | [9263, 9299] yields 98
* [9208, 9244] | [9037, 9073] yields 120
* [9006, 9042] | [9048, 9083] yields 99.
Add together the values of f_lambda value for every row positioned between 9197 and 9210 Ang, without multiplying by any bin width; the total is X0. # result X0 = 496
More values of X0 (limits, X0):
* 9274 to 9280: 265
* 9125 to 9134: 344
